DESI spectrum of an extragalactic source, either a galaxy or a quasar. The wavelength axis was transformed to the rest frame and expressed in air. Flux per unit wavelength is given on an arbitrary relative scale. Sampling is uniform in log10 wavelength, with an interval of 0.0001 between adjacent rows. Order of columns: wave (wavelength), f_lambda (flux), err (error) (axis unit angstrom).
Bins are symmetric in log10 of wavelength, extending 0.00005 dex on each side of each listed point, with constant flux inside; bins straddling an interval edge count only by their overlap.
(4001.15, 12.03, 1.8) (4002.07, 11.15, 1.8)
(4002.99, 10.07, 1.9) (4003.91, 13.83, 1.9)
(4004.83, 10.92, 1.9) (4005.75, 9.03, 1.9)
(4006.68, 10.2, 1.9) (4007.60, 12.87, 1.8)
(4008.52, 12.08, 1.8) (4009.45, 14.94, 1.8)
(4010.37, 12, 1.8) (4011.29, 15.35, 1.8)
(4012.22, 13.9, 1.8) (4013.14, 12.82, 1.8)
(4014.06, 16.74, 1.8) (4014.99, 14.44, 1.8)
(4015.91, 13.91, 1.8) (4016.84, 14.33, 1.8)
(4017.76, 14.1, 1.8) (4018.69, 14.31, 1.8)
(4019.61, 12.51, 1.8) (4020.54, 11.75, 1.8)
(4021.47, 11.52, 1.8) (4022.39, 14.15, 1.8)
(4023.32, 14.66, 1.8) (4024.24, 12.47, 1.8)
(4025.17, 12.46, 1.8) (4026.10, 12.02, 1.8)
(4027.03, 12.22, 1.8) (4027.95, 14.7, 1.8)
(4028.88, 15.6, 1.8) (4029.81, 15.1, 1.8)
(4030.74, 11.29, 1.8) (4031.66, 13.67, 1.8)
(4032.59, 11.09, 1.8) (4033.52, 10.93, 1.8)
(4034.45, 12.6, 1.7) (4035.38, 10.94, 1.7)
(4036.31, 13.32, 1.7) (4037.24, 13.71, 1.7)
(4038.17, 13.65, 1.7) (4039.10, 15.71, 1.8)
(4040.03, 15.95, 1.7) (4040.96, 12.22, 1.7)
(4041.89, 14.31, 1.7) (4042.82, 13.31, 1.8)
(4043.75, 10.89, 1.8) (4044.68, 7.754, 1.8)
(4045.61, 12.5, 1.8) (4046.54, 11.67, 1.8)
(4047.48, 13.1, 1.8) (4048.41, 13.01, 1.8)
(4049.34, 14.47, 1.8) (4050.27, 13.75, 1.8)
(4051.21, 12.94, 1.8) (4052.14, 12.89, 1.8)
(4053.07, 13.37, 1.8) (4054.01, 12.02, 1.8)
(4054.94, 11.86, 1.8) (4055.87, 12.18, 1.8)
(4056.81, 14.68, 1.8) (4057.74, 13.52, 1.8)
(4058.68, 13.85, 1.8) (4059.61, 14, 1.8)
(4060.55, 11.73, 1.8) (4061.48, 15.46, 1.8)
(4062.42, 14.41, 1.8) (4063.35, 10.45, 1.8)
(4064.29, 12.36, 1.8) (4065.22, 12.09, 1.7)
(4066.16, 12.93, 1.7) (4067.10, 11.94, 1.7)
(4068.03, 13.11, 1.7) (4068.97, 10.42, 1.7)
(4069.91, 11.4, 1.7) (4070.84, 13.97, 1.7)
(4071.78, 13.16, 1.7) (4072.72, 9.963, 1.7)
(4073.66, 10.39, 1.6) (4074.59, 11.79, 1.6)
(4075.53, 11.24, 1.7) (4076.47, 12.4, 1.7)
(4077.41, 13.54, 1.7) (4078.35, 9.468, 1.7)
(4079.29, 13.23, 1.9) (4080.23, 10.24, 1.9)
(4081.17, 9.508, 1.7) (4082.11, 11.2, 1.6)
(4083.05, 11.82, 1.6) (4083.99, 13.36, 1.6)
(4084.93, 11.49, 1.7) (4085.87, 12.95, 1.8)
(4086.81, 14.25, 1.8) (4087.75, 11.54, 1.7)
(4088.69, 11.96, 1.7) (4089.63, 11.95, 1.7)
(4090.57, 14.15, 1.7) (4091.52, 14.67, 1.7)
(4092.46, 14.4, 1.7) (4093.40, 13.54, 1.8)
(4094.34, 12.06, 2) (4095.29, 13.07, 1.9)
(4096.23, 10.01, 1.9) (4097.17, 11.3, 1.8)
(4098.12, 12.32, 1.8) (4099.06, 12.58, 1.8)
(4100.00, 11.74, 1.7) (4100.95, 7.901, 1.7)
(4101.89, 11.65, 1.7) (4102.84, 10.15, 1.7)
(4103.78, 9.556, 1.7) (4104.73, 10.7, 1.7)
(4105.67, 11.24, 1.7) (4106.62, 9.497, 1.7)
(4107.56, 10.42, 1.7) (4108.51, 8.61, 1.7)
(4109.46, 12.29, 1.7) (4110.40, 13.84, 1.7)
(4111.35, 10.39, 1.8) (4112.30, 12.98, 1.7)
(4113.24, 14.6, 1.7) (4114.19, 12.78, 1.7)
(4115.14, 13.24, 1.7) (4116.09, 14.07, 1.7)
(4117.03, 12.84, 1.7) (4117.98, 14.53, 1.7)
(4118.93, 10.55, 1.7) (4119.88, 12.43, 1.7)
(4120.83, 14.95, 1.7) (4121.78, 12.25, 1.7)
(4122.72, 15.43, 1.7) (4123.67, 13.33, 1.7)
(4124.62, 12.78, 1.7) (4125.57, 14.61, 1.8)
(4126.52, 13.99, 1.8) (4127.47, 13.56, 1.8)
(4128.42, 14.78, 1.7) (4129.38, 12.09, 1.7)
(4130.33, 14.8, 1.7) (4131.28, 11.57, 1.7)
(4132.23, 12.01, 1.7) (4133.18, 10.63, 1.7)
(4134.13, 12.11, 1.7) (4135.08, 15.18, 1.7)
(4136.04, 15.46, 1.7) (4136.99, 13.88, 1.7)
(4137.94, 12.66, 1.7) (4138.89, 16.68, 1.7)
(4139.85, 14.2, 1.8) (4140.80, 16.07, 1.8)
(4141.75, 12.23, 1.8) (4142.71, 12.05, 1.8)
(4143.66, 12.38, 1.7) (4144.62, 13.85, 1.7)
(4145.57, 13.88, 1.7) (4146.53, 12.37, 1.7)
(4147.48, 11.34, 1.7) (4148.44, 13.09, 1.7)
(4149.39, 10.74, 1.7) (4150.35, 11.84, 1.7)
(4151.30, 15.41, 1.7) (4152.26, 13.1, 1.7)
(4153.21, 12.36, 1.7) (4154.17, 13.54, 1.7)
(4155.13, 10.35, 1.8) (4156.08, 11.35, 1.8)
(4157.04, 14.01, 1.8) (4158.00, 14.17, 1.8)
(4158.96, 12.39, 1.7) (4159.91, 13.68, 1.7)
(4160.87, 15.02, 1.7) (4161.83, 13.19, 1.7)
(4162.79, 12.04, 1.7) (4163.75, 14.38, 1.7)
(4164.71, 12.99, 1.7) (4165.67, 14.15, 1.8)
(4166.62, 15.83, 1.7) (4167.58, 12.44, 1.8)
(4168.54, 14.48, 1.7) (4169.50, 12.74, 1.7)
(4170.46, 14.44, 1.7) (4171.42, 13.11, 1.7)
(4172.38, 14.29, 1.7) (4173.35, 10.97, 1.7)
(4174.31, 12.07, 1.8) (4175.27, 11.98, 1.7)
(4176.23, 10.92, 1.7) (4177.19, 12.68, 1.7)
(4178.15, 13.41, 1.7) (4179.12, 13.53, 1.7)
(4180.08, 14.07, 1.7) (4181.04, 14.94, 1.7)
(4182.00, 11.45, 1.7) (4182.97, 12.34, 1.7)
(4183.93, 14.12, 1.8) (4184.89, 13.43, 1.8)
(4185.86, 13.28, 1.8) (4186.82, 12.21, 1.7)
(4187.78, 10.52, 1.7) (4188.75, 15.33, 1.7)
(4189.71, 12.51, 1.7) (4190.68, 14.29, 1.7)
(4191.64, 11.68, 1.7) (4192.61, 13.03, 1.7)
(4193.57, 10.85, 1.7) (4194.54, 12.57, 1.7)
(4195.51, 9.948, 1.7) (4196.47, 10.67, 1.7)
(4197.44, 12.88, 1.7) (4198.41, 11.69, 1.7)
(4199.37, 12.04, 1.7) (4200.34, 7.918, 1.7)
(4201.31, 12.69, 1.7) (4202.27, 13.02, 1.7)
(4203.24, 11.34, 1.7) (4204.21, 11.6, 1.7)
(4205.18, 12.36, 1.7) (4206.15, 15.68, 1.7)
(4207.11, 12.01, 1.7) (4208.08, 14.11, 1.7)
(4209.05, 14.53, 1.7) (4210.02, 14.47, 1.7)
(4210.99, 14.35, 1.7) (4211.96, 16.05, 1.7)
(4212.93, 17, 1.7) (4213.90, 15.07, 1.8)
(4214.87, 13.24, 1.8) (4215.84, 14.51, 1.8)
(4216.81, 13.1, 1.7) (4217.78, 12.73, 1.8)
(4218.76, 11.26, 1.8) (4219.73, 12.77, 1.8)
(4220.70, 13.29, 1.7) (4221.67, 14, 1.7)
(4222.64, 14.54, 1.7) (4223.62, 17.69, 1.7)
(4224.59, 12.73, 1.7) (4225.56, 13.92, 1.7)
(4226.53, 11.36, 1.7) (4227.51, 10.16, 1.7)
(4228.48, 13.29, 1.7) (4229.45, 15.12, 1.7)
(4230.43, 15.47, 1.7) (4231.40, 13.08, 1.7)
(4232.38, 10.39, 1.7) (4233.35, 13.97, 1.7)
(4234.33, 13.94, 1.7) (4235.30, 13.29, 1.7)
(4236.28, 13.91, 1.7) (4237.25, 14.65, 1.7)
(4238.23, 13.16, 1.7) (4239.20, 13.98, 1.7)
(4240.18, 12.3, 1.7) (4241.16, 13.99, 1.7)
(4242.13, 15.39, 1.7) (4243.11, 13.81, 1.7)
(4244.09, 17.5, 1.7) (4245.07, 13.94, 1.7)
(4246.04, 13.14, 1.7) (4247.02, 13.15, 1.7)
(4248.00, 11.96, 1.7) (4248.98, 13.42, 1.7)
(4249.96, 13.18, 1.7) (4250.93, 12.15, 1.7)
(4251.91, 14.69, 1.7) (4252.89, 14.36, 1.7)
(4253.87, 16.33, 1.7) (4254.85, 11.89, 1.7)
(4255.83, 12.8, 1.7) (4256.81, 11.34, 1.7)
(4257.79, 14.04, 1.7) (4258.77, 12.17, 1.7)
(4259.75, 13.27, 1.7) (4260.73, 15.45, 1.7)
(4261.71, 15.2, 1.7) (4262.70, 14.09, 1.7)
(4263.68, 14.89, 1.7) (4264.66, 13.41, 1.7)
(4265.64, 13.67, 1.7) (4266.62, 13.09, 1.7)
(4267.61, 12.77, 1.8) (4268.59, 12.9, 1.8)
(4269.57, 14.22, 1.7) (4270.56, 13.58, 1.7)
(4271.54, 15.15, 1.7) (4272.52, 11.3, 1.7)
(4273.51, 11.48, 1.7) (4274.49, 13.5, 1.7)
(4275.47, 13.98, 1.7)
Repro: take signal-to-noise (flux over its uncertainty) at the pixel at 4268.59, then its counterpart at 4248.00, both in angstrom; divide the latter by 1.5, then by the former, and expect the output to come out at 0.65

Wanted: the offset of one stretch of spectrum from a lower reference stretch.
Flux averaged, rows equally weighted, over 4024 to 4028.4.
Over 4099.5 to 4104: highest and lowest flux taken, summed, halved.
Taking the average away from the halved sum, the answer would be -3.0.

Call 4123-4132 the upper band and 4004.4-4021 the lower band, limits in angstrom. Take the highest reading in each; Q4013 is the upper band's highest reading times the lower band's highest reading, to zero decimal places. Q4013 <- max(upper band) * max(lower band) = 248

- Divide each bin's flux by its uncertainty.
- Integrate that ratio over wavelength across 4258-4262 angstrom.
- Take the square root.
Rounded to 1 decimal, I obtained 5.7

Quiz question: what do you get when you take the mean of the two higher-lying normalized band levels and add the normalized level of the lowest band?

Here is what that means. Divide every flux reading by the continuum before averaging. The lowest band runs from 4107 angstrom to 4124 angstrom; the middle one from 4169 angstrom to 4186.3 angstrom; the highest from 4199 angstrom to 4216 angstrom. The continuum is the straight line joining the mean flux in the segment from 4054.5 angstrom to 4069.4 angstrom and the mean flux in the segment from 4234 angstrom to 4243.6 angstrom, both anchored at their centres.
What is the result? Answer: 1.94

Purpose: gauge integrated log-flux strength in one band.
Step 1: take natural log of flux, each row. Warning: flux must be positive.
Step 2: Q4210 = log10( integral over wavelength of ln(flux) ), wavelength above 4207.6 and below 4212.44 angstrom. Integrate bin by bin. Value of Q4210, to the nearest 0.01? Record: 1.11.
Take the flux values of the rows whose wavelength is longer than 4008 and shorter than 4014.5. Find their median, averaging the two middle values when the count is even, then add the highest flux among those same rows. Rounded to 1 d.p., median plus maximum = 30.6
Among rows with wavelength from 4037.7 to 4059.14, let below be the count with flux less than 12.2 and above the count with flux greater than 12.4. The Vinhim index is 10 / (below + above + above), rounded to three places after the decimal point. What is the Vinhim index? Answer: 0.263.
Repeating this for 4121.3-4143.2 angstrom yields 0.278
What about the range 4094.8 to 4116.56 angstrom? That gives 0.345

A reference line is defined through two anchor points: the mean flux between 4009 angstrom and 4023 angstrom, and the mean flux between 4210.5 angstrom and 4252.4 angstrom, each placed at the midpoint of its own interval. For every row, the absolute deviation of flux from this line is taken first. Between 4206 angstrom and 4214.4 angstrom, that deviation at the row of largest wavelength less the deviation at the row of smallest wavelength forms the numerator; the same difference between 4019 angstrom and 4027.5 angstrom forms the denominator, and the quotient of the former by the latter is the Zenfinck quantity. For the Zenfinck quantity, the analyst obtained -2.1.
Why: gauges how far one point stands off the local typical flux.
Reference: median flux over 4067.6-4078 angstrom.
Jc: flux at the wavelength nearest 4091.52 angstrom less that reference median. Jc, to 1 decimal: 2.9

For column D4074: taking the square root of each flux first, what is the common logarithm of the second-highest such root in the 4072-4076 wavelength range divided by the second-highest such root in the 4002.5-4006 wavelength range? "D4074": 0.006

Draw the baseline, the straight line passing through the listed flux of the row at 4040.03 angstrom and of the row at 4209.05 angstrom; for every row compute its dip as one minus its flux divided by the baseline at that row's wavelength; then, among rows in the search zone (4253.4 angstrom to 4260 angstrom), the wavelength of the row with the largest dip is 4256.81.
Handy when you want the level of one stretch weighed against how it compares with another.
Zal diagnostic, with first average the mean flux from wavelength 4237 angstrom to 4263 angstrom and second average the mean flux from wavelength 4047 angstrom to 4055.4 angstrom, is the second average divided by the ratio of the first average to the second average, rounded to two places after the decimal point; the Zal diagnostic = 12.37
